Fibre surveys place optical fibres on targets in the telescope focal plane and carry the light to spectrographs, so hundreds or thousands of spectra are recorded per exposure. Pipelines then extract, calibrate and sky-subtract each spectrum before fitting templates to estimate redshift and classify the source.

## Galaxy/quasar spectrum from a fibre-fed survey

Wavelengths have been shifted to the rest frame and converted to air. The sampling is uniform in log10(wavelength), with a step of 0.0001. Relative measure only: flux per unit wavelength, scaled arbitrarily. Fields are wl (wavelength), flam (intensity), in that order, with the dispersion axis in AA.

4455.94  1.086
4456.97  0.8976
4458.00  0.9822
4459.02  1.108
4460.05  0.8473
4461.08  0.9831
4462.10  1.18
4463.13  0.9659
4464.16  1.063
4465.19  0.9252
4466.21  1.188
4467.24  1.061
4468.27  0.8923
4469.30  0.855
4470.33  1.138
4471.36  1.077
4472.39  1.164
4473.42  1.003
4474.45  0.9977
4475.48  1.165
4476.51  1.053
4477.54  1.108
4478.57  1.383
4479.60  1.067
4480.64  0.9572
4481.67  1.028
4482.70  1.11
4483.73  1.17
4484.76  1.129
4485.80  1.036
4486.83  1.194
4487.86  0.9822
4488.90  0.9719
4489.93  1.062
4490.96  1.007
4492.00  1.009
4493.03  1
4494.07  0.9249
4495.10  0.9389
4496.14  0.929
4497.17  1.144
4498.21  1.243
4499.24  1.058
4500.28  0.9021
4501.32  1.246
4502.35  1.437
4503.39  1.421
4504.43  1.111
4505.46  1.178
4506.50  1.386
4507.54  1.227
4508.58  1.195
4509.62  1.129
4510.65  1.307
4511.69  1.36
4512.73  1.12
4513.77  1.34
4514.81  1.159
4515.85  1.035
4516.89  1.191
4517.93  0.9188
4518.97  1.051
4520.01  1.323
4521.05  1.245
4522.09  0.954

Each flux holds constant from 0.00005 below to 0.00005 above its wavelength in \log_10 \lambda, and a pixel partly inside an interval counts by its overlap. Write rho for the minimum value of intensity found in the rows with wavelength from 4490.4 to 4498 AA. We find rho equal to 0.9249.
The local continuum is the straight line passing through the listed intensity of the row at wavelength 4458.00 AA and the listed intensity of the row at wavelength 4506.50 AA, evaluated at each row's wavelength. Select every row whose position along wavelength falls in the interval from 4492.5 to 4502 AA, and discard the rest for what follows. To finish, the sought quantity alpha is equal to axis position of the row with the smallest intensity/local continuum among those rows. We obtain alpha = 4500.28 AA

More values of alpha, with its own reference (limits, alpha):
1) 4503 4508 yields 4504.43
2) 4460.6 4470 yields 4469.30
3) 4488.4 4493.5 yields 4488.90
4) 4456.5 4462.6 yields 4460.05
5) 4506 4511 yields 4509.62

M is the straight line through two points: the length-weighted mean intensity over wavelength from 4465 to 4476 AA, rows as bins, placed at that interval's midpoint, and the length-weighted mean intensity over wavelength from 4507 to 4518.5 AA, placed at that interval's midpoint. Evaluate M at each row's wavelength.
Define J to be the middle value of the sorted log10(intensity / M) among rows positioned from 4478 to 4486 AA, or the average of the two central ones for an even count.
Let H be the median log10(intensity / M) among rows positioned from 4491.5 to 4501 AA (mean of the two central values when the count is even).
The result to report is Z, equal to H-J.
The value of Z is -0.052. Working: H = -0.0482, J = 0.003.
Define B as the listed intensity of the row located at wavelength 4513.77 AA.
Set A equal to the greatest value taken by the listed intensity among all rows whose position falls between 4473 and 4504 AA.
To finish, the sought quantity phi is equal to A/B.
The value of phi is 1.07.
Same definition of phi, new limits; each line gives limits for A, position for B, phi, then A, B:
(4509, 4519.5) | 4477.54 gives 1.23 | 1.36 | 1.108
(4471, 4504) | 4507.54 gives 1.17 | 1.437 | 1.227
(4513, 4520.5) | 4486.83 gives 1.12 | 1.34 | 1.194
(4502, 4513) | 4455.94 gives 1.32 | 1.437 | 1.086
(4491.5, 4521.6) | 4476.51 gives 1.36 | 1.437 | 1.053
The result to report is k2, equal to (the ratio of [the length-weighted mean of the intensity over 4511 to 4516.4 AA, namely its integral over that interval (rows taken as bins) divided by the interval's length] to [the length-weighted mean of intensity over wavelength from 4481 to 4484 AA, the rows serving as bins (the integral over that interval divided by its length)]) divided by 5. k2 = 0.221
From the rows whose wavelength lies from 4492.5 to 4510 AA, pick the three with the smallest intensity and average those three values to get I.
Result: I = 0.92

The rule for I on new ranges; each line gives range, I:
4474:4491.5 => 0.97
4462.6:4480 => 0.89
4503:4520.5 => 1.00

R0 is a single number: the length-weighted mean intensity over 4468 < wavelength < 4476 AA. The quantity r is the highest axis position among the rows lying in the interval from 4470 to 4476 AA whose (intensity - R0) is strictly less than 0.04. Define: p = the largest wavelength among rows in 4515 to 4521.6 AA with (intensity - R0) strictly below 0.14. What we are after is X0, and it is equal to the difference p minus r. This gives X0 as 44.5 AA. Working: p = 4518.97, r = 4474.45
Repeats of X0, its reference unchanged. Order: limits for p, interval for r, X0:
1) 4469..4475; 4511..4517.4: -41.4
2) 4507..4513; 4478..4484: 31.1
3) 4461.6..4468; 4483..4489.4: -21.7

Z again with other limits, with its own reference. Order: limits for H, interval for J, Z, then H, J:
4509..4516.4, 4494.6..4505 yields -0.005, -0.0101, -0.006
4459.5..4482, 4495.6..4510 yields -0.013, -0.0041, 0.009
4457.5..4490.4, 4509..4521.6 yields 0.001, -0.0041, -0.005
